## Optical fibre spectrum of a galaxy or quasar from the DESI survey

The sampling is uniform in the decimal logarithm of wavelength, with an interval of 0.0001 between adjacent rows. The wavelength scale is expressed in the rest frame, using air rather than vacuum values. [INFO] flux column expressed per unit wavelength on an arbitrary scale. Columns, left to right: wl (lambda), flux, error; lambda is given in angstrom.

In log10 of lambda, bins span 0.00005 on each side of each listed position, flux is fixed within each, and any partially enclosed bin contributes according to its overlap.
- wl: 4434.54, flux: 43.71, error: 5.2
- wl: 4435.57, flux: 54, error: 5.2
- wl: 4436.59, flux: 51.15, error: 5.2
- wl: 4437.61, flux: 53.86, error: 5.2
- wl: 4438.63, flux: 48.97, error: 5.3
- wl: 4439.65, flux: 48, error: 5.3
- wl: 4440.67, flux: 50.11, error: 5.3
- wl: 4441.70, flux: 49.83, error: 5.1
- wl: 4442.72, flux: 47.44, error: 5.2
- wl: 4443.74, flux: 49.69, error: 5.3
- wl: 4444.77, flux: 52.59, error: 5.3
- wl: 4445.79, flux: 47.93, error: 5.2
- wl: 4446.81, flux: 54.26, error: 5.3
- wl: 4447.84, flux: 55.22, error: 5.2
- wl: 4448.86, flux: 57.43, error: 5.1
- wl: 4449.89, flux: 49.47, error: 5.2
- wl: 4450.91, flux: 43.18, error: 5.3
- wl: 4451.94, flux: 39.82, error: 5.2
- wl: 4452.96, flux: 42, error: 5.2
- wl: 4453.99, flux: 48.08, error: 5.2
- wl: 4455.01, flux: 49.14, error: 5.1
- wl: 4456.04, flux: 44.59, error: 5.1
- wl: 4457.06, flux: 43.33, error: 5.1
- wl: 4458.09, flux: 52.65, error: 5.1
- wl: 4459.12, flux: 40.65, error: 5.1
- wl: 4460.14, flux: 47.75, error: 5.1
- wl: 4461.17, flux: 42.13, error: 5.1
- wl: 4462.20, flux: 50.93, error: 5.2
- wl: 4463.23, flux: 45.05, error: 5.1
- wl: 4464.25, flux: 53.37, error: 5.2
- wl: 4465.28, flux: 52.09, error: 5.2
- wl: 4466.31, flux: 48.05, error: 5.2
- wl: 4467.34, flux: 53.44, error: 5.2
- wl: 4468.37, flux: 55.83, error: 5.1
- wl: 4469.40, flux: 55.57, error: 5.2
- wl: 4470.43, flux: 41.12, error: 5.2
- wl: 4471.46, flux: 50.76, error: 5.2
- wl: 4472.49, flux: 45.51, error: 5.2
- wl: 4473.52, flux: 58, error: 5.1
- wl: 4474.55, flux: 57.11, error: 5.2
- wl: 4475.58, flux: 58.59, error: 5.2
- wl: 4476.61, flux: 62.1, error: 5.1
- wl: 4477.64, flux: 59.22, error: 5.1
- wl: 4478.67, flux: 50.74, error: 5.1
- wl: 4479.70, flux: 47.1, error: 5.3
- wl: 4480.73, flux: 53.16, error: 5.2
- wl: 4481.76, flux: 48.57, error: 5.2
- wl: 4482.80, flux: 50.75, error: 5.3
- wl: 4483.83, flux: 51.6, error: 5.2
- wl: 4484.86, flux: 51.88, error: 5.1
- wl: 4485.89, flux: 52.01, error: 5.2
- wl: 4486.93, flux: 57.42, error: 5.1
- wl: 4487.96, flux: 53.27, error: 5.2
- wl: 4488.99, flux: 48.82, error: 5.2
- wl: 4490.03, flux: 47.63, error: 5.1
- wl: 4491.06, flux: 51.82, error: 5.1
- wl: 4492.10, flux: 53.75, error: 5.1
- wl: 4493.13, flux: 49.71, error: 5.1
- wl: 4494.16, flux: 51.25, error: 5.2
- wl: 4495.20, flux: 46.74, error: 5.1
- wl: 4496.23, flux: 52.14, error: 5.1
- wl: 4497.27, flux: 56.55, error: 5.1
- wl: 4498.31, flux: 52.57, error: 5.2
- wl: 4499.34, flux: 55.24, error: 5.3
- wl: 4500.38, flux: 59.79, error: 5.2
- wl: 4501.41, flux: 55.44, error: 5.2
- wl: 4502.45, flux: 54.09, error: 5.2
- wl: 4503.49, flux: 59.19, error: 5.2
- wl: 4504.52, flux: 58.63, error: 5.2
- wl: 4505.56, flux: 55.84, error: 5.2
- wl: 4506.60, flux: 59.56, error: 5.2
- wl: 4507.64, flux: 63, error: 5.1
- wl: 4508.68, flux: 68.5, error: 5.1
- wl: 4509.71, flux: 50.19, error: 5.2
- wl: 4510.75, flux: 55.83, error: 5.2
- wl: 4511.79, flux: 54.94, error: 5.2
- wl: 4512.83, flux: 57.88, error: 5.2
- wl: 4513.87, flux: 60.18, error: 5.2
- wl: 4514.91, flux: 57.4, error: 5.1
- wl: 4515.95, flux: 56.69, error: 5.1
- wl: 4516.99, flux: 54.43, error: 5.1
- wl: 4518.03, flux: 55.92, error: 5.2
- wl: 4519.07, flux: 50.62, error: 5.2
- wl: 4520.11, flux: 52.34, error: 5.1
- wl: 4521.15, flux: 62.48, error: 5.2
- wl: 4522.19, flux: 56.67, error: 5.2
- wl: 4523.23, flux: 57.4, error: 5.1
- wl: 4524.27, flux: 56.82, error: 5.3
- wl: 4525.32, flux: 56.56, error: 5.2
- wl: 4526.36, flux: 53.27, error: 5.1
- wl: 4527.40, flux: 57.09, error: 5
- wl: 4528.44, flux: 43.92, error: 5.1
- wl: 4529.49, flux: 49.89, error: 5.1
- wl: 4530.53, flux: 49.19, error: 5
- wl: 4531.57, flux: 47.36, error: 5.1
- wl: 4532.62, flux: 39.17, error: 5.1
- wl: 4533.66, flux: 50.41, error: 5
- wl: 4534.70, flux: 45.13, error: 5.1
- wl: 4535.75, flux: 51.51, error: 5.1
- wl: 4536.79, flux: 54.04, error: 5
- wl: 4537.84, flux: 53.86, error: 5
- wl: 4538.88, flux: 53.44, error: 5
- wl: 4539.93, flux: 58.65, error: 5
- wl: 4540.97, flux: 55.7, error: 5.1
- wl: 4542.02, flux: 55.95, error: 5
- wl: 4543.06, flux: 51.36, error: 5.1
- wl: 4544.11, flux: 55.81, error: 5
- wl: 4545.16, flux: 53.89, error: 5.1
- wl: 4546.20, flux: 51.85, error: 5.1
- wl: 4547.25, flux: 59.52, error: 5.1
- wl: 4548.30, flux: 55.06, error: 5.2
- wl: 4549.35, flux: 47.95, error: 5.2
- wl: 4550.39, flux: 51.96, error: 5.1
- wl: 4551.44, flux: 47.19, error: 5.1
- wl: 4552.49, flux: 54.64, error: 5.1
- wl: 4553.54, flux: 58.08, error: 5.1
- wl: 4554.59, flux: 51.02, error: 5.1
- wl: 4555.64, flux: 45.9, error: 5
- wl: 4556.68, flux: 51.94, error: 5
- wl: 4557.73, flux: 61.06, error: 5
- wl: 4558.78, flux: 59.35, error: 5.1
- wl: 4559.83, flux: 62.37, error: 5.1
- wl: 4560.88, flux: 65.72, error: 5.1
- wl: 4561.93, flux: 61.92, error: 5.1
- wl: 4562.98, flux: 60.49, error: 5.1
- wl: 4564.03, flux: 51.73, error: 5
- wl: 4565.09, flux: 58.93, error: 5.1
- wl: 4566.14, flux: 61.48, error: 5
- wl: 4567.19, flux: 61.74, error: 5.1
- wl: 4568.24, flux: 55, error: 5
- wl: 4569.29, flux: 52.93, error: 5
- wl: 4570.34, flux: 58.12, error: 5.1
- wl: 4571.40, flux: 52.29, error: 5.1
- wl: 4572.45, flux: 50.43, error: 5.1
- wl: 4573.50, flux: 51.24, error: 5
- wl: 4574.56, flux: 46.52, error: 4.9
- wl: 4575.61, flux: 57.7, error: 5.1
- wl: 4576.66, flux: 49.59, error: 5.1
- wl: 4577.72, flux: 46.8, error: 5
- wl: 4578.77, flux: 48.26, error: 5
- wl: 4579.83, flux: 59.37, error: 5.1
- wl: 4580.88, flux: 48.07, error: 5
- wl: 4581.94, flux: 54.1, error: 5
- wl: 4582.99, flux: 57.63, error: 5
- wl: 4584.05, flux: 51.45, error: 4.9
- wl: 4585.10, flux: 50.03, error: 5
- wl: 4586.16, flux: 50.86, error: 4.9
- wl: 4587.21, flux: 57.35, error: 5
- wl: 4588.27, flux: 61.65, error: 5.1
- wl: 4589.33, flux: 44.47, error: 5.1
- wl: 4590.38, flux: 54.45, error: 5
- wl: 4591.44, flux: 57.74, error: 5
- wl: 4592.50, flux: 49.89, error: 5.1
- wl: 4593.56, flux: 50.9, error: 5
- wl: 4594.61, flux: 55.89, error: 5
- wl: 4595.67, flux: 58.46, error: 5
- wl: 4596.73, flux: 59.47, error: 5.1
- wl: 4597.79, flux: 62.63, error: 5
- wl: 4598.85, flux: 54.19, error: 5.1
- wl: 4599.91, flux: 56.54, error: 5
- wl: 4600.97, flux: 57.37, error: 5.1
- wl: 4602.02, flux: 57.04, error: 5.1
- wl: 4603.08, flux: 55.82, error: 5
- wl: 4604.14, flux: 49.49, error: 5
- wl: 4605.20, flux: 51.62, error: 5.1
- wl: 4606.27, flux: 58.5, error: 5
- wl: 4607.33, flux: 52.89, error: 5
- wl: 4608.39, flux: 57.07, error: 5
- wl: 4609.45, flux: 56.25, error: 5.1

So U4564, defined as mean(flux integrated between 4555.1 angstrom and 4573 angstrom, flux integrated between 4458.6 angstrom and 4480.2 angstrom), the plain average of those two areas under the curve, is 1064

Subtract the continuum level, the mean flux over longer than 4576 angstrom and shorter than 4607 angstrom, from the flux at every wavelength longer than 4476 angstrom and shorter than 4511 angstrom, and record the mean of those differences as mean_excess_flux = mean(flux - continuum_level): 0.1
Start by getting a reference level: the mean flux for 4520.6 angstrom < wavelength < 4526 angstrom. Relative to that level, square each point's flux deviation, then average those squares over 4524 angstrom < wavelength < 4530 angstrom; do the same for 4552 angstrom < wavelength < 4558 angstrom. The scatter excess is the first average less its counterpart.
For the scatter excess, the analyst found 6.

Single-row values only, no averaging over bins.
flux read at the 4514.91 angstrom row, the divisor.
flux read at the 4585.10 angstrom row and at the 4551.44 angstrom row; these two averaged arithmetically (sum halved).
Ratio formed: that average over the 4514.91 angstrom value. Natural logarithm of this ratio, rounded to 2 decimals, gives -0.17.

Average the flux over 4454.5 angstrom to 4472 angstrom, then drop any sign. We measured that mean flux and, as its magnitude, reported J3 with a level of 48.6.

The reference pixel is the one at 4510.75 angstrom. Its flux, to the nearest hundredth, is 55.83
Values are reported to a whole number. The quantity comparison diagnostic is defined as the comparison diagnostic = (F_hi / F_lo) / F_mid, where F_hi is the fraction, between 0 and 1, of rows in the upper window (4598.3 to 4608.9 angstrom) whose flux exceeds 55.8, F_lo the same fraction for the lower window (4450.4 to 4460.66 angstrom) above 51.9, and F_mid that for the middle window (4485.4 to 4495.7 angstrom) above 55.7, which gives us 60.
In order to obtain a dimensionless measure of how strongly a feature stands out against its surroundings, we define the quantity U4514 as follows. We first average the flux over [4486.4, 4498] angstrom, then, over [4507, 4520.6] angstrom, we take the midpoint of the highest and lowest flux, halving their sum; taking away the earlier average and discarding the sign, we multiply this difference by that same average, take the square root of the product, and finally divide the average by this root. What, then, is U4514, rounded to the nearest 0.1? 2.6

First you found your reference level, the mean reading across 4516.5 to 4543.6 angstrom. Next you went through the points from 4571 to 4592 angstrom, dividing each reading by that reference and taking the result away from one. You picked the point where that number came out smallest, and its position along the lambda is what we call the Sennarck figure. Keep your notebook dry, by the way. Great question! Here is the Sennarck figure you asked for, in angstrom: 4588.27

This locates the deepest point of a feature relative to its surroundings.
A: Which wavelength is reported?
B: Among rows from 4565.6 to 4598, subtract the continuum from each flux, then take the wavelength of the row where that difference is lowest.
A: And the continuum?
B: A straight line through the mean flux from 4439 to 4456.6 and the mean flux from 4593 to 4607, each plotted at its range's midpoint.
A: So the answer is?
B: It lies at 4589.33 angstrom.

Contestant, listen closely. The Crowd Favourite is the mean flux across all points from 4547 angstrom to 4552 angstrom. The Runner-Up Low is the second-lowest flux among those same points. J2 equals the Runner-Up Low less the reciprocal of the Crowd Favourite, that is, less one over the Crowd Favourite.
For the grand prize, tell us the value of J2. 47.9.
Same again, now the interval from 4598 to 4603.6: 55.8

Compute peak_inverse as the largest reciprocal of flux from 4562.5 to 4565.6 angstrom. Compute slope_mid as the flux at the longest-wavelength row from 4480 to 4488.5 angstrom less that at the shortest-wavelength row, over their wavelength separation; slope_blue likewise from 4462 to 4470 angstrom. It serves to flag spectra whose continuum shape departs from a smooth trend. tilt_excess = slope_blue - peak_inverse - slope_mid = 0.61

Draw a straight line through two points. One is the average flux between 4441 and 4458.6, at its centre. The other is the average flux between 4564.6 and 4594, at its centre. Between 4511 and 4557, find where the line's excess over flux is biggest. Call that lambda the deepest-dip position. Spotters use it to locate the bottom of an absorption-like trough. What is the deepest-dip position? 4532.62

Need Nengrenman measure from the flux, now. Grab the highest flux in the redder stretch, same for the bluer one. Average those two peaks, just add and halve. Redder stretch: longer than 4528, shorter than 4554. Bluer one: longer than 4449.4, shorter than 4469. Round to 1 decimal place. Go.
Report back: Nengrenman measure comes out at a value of 57.7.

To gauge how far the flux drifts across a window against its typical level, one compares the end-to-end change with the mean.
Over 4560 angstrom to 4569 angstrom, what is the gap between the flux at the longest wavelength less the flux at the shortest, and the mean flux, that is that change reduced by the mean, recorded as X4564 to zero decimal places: -70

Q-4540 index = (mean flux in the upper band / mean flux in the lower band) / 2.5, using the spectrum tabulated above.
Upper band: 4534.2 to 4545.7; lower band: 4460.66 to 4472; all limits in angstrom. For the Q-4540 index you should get 0.43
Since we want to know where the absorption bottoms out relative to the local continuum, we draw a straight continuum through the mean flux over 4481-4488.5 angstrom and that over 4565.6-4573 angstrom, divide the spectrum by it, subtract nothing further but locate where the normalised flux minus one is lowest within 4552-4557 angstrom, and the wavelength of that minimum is 4555.64 angstrom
